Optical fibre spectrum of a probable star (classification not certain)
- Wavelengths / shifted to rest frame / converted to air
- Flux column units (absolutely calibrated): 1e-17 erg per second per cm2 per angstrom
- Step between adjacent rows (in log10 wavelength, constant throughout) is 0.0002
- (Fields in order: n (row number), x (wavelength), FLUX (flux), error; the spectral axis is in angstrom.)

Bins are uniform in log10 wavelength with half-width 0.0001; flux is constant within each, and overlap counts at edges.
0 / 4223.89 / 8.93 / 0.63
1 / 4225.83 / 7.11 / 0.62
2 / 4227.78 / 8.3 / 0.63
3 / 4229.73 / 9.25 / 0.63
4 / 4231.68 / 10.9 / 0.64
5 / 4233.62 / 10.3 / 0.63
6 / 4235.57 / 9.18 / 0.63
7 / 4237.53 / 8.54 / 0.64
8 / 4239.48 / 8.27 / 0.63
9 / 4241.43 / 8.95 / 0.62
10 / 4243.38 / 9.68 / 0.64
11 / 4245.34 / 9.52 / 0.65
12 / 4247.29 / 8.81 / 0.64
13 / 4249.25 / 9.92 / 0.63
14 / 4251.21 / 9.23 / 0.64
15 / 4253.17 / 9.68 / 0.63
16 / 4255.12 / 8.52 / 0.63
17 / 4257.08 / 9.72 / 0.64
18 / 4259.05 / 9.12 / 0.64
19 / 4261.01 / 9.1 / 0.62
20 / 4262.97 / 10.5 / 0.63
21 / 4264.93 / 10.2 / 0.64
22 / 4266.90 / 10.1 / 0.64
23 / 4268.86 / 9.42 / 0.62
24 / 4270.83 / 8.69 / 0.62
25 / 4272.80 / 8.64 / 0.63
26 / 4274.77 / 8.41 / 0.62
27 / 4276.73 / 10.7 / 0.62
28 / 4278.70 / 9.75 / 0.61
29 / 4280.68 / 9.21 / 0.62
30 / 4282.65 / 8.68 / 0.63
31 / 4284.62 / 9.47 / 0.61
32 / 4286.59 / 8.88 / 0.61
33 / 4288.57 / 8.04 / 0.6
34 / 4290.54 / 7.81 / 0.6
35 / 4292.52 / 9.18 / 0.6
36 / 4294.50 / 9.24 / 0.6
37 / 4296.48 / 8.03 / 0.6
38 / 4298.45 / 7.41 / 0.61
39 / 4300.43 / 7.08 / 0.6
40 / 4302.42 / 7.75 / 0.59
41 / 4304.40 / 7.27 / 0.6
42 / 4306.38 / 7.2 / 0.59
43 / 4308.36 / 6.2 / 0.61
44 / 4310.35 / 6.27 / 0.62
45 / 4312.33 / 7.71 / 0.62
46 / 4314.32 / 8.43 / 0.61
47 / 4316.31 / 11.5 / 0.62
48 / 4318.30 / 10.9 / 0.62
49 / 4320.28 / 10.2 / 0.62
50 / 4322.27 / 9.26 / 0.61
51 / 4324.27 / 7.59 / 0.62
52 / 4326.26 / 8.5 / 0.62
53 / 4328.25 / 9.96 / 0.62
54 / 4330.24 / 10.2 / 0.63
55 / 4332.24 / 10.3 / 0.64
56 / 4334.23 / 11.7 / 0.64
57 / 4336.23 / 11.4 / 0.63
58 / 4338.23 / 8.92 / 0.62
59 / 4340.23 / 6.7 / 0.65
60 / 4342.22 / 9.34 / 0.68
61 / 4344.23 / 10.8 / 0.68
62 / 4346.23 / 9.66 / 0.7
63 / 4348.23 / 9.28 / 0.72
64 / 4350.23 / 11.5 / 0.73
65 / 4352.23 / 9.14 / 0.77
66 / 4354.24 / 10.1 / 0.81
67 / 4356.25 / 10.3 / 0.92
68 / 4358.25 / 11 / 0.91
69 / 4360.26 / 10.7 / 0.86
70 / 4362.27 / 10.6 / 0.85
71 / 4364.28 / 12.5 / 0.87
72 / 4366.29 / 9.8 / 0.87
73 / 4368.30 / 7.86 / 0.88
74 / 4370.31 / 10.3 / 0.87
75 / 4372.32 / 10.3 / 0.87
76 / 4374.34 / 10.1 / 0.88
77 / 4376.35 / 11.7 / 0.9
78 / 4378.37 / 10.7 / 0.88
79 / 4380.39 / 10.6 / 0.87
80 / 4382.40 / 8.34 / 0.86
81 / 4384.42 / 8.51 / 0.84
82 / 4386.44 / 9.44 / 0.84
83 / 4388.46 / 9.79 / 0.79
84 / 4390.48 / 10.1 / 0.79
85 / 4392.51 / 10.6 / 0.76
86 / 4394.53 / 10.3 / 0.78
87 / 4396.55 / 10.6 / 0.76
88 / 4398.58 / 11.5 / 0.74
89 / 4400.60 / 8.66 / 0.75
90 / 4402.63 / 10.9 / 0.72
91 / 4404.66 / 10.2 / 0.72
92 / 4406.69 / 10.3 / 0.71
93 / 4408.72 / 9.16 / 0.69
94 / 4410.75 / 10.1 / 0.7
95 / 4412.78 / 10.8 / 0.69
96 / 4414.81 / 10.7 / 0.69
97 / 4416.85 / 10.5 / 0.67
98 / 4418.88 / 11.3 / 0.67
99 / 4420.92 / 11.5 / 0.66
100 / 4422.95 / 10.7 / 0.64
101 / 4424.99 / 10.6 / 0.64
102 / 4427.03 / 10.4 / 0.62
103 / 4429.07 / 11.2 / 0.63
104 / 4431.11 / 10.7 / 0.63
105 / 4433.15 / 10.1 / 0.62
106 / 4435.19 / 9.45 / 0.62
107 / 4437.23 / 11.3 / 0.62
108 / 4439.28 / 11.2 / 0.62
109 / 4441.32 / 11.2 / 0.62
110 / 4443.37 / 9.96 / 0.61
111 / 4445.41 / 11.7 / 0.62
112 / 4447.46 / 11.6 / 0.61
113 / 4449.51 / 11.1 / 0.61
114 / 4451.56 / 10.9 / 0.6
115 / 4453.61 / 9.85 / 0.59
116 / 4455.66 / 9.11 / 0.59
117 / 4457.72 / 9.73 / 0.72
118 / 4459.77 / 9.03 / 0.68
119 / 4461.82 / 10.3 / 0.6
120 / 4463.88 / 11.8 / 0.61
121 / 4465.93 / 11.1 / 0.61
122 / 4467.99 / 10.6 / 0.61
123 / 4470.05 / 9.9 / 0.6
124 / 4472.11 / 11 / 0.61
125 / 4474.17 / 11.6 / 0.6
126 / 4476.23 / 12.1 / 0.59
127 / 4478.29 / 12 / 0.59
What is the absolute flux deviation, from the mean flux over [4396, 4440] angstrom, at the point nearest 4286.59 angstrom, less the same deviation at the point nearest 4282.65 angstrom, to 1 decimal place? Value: -0.2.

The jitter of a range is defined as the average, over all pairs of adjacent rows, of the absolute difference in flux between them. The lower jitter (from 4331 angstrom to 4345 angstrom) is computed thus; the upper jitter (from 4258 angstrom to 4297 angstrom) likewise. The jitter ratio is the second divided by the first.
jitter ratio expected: 0.39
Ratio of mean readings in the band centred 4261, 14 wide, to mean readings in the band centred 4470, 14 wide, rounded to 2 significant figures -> 0.86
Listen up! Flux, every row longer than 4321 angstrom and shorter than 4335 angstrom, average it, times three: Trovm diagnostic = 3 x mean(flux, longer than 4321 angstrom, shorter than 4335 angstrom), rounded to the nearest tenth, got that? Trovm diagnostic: 28.9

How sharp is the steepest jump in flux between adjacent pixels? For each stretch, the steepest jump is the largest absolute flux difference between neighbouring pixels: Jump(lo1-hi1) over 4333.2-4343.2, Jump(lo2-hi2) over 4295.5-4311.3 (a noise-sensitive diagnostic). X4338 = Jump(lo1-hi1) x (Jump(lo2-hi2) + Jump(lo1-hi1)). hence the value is 9.6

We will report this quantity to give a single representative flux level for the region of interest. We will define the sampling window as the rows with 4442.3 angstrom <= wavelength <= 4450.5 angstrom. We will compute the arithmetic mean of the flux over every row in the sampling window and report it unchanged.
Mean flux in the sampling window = 11.1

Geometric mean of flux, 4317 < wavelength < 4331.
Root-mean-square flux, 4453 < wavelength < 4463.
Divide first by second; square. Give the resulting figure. 0.97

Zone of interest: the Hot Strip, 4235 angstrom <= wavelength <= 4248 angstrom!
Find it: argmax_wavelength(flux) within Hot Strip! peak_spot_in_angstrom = 4243.38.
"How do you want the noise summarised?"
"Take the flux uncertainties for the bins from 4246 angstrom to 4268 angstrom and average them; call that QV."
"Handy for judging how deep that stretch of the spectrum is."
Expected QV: 0.635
